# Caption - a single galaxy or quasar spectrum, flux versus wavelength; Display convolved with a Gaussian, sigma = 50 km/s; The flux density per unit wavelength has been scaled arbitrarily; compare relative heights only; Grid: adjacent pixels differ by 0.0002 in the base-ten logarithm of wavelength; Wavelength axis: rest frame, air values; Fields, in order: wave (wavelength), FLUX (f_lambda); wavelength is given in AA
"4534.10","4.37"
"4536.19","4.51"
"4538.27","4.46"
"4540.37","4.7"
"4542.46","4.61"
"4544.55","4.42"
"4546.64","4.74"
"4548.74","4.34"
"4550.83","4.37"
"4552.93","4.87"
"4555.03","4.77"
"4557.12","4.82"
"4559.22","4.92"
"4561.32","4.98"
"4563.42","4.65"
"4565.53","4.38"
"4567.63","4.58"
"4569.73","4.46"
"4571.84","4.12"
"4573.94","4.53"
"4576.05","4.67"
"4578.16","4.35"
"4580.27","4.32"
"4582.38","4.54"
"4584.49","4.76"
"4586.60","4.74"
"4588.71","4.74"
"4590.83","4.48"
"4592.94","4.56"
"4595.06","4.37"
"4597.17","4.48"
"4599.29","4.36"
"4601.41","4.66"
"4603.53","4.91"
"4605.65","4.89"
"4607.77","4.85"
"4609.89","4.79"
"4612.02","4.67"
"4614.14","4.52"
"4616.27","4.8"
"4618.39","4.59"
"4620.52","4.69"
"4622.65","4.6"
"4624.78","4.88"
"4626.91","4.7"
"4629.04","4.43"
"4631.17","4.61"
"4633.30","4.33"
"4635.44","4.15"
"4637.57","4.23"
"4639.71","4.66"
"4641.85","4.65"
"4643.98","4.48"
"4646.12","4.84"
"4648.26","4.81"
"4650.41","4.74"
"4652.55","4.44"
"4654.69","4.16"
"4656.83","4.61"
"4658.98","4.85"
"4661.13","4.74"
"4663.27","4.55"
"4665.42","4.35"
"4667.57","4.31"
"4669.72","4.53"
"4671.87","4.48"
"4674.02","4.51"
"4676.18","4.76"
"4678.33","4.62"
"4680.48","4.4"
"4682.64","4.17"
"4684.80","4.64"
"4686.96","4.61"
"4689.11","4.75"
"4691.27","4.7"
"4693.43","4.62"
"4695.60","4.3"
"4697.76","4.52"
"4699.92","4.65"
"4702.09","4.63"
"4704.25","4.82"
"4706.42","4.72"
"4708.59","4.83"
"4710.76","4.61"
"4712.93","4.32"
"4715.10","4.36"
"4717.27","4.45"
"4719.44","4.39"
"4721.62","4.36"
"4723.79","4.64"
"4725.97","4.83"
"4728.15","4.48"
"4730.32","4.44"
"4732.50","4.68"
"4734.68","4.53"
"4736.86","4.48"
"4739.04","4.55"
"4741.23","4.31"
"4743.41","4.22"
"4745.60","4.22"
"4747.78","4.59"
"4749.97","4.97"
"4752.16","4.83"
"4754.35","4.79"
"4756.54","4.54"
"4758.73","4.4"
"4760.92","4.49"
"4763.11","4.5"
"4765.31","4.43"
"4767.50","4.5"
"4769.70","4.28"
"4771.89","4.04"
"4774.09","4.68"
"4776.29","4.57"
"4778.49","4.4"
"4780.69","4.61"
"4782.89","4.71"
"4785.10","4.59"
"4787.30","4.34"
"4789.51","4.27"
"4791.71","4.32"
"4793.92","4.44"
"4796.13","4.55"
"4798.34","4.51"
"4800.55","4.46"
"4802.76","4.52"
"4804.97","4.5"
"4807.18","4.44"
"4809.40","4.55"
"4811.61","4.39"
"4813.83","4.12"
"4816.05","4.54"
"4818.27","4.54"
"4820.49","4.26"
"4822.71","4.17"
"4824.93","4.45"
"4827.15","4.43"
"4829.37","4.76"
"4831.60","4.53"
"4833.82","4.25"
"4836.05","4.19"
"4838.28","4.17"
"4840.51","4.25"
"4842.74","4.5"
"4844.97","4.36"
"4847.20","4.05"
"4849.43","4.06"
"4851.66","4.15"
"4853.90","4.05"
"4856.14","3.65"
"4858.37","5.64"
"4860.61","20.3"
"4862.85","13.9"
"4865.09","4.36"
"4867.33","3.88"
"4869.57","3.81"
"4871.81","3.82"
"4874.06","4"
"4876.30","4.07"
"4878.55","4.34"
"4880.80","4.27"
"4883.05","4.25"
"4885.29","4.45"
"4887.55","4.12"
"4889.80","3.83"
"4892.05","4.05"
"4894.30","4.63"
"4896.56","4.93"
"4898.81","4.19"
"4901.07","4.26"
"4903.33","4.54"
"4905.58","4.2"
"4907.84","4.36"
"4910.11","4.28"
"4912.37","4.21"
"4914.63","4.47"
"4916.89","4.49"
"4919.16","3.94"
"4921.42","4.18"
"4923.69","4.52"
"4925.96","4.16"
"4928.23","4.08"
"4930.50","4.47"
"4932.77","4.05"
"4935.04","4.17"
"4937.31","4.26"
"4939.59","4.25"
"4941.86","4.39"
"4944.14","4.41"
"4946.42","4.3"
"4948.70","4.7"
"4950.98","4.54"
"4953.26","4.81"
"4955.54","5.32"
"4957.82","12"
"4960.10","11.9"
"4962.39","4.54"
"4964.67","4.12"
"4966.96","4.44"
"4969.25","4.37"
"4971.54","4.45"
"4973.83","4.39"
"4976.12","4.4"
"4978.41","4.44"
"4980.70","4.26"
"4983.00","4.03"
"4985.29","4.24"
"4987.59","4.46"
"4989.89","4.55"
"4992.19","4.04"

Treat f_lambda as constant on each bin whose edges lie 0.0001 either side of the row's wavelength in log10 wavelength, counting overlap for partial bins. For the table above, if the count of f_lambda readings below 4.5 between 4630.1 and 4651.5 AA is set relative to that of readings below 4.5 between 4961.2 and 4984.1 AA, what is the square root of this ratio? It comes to 0.67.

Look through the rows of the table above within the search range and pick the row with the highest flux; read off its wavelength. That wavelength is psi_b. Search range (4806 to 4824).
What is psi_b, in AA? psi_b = 4809.40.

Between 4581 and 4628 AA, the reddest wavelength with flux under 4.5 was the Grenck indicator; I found 4599.29 AA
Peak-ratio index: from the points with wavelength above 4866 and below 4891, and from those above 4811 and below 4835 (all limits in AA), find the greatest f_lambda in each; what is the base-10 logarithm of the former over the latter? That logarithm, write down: -0.03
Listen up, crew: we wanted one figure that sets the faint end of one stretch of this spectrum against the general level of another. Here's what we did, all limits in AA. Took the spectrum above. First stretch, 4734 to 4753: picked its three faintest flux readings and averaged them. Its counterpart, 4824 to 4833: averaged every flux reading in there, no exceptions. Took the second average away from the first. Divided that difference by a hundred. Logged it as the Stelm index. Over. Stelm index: -0.0029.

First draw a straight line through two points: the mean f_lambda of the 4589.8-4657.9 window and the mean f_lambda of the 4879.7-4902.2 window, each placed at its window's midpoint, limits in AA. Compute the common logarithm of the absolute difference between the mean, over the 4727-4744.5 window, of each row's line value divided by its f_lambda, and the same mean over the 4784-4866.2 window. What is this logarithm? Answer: -1.39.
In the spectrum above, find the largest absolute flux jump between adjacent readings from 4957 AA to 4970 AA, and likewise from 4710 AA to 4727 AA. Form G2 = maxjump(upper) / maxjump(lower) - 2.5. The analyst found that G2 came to 22.9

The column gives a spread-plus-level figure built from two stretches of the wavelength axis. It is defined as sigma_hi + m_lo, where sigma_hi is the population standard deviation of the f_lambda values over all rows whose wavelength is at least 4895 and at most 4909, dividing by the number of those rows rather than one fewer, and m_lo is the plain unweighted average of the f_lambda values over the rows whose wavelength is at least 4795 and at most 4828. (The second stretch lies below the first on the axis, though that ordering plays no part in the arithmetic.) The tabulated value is 4.7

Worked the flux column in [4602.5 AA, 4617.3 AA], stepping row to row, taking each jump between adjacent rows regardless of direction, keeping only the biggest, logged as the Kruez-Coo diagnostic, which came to 0.28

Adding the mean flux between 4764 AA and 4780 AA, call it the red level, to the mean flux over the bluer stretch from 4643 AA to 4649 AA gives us 9.1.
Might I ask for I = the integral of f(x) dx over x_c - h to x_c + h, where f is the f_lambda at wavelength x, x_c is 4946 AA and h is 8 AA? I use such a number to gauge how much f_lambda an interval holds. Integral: 71.5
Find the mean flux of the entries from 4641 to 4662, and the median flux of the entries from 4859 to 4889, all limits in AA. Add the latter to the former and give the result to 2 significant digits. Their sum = 8.9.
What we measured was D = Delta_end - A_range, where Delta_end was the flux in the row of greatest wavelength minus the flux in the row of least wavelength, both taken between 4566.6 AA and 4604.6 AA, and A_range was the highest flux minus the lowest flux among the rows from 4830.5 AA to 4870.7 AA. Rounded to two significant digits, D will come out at -16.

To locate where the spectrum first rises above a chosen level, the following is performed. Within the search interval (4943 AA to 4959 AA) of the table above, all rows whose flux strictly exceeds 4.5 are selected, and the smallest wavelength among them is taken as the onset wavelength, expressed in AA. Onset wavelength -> 4948.70 AA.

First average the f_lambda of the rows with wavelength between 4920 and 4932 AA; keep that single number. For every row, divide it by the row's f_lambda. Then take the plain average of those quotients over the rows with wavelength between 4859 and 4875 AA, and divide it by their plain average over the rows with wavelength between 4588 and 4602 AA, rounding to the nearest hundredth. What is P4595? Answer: 0.89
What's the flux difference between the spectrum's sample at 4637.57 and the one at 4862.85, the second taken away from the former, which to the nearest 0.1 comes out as -9.7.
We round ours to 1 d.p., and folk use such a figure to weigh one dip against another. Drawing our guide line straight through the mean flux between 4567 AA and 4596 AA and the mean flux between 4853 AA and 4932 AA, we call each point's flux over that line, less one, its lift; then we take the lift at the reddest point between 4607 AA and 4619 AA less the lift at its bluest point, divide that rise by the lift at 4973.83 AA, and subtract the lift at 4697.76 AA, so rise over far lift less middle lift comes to 0.5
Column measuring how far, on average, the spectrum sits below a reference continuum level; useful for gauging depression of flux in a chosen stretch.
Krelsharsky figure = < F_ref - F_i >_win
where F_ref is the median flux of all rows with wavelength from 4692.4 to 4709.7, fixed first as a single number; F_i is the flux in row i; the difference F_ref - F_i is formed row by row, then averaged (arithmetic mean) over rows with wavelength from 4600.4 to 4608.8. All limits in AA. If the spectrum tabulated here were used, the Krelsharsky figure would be -0.2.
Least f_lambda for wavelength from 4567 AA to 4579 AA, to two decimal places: 4.12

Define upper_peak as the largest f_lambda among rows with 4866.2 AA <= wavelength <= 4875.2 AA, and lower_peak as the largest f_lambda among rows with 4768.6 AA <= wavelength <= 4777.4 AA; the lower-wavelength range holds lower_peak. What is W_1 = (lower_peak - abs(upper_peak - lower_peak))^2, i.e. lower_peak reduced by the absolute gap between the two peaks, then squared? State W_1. 16.0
